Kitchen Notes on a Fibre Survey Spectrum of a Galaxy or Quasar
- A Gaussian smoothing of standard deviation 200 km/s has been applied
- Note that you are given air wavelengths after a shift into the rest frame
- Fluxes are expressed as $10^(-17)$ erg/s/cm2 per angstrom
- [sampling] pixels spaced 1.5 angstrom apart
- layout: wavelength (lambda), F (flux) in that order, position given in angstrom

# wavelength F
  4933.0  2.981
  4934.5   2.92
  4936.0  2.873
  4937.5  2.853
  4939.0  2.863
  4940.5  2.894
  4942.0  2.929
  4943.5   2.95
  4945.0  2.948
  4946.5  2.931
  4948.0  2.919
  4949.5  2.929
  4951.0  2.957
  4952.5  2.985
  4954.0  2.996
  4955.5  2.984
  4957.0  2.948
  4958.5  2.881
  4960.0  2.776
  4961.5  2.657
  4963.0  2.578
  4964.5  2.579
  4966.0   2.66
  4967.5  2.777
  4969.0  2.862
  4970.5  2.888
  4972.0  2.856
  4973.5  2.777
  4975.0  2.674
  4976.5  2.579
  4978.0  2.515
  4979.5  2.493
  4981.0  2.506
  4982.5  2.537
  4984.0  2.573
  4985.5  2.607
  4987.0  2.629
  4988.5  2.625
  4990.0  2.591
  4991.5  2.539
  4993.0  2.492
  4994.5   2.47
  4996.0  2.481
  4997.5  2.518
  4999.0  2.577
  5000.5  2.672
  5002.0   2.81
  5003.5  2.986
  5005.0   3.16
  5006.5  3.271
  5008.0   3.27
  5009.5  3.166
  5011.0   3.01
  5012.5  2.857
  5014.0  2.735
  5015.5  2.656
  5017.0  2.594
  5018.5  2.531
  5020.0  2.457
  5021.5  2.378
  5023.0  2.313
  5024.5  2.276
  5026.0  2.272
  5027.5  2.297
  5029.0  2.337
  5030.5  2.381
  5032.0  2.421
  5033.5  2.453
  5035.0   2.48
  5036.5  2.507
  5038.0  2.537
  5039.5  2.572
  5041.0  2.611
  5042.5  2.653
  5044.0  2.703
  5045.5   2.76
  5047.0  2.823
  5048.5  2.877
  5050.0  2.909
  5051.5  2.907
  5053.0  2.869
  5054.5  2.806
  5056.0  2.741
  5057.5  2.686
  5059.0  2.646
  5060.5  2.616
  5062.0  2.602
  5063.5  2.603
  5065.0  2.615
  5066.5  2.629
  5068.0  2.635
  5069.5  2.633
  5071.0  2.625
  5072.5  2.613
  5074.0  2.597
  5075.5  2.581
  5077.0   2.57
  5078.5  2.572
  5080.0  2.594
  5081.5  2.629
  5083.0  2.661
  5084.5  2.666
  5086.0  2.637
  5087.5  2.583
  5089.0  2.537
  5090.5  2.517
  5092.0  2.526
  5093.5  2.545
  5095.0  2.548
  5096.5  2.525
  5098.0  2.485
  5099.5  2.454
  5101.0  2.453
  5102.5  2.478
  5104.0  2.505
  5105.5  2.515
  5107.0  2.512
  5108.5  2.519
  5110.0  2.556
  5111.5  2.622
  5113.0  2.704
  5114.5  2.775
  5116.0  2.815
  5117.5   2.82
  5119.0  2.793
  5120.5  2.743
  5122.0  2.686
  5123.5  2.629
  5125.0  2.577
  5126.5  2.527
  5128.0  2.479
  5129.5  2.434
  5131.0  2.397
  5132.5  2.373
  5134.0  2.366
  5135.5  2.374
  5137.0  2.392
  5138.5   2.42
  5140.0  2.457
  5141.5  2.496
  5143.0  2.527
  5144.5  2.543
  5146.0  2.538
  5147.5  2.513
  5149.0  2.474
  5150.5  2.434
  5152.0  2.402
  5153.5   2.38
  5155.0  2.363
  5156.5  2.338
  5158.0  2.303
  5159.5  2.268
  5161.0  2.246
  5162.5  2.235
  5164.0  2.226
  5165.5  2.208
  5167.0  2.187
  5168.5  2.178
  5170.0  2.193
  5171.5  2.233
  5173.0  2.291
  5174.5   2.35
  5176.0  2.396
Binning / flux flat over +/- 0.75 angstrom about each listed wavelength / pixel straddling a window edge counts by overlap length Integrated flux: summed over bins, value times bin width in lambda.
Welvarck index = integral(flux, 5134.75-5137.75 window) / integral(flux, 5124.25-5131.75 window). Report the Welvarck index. 0.38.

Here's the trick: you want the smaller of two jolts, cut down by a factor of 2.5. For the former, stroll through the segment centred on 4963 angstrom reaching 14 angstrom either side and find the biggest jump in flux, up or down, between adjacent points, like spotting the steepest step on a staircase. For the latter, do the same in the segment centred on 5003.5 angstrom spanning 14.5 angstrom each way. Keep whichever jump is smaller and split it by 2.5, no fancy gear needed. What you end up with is 0.048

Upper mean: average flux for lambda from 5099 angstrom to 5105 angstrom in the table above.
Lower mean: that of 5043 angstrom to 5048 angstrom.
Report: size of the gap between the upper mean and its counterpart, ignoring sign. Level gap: 0.29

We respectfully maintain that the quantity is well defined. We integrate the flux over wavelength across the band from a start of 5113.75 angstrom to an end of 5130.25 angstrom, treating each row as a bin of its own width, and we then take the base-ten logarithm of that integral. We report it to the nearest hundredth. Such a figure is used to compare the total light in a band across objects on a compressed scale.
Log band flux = 1.64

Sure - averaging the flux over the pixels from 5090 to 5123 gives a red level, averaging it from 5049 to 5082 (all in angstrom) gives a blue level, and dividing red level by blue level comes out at 0.973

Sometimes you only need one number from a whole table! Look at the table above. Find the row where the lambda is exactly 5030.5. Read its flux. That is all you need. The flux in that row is 2.381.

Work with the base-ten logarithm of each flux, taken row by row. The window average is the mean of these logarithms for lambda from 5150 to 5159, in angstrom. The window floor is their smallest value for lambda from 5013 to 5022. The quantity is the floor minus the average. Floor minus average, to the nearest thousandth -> 0.002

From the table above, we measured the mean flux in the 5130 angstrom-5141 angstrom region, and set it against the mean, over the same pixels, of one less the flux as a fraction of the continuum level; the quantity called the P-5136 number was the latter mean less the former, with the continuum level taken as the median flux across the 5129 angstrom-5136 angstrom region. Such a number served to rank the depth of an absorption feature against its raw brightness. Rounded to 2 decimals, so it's -2.41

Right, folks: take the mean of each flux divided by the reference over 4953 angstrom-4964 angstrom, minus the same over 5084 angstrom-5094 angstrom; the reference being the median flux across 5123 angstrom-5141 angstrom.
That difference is 0.11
